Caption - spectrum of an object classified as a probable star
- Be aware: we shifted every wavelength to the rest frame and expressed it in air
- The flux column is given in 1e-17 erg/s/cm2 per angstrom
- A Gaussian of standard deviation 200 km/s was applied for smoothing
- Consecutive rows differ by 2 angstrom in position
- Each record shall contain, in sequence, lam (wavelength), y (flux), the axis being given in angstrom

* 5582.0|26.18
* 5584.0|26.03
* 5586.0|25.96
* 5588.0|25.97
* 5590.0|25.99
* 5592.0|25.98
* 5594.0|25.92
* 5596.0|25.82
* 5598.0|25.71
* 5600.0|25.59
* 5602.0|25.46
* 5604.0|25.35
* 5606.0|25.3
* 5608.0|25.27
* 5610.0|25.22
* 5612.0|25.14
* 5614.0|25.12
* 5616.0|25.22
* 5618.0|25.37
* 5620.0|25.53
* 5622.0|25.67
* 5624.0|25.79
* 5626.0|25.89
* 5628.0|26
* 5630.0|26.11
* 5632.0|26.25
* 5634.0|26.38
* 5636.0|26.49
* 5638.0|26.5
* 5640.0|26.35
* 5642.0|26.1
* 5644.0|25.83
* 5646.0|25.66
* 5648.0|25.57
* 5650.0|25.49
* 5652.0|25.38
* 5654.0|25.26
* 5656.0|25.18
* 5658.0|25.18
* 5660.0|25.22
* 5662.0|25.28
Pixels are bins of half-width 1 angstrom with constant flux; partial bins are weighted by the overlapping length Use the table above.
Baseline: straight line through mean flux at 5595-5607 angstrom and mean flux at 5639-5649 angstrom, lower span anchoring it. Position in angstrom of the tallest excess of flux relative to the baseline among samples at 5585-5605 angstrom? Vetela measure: 5586.0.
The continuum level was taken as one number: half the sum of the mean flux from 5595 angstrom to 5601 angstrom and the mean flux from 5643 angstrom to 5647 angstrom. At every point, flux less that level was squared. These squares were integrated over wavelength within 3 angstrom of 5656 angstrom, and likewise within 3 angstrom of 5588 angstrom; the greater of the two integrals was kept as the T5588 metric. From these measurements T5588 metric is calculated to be 1.63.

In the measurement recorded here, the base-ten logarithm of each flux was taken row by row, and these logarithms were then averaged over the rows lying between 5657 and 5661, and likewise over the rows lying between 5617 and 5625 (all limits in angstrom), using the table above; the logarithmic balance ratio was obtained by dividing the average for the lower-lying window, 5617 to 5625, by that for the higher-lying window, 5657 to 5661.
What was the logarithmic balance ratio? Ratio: 1.00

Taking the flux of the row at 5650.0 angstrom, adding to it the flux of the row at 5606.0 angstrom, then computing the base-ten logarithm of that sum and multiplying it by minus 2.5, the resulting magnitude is -4.26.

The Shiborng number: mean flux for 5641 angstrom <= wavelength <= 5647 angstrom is 25.9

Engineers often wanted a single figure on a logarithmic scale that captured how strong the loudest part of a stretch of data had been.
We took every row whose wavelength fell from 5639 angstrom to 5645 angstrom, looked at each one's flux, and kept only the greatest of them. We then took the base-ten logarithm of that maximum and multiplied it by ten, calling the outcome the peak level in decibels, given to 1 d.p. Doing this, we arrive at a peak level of 14.2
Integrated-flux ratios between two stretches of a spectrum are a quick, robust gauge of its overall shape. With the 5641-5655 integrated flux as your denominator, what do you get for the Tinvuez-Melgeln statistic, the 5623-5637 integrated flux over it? 1.02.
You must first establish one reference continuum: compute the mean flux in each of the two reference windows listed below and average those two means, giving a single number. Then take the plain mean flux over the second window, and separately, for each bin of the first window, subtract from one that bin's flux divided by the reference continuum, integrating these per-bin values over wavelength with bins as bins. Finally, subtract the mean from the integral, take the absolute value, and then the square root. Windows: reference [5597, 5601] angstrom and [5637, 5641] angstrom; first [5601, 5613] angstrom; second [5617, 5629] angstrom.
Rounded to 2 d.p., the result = 5.04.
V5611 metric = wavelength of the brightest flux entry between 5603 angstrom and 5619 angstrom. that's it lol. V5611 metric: 5618.0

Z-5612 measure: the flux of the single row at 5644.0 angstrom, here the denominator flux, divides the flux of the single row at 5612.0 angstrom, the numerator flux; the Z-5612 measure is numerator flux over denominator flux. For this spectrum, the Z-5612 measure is 0.97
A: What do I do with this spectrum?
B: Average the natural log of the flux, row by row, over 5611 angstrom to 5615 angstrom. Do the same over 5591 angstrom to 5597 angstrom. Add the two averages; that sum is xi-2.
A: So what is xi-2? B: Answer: 6.48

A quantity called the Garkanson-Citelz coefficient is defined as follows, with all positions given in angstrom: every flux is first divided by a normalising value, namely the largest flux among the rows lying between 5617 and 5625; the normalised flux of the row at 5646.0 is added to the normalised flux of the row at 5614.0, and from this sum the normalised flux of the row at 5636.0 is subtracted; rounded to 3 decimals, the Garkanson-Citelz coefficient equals 0.942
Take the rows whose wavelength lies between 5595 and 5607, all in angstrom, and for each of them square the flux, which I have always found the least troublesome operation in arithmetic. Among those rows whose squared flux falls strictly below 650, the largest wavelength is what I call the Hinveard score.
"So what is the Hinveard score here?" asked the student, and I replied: 5606.0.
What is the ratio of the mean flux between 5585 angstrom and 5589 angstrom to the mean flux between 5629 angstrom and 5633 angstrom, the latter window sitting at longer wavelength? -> 0.99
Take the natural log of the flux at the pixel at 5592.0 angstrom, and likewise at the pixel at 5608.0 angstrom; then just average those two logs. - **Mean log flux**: 3.24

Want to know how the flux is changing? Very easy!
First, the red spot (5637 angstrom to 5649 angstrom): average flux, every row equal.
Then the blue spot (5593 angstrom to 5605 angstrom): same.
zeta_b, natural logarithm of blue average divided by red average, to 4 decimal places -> -0.0139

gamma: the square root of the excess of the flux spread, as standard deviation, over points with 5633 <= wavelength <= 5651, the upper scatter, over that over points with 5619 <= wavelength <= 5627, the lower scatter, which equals 0.50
